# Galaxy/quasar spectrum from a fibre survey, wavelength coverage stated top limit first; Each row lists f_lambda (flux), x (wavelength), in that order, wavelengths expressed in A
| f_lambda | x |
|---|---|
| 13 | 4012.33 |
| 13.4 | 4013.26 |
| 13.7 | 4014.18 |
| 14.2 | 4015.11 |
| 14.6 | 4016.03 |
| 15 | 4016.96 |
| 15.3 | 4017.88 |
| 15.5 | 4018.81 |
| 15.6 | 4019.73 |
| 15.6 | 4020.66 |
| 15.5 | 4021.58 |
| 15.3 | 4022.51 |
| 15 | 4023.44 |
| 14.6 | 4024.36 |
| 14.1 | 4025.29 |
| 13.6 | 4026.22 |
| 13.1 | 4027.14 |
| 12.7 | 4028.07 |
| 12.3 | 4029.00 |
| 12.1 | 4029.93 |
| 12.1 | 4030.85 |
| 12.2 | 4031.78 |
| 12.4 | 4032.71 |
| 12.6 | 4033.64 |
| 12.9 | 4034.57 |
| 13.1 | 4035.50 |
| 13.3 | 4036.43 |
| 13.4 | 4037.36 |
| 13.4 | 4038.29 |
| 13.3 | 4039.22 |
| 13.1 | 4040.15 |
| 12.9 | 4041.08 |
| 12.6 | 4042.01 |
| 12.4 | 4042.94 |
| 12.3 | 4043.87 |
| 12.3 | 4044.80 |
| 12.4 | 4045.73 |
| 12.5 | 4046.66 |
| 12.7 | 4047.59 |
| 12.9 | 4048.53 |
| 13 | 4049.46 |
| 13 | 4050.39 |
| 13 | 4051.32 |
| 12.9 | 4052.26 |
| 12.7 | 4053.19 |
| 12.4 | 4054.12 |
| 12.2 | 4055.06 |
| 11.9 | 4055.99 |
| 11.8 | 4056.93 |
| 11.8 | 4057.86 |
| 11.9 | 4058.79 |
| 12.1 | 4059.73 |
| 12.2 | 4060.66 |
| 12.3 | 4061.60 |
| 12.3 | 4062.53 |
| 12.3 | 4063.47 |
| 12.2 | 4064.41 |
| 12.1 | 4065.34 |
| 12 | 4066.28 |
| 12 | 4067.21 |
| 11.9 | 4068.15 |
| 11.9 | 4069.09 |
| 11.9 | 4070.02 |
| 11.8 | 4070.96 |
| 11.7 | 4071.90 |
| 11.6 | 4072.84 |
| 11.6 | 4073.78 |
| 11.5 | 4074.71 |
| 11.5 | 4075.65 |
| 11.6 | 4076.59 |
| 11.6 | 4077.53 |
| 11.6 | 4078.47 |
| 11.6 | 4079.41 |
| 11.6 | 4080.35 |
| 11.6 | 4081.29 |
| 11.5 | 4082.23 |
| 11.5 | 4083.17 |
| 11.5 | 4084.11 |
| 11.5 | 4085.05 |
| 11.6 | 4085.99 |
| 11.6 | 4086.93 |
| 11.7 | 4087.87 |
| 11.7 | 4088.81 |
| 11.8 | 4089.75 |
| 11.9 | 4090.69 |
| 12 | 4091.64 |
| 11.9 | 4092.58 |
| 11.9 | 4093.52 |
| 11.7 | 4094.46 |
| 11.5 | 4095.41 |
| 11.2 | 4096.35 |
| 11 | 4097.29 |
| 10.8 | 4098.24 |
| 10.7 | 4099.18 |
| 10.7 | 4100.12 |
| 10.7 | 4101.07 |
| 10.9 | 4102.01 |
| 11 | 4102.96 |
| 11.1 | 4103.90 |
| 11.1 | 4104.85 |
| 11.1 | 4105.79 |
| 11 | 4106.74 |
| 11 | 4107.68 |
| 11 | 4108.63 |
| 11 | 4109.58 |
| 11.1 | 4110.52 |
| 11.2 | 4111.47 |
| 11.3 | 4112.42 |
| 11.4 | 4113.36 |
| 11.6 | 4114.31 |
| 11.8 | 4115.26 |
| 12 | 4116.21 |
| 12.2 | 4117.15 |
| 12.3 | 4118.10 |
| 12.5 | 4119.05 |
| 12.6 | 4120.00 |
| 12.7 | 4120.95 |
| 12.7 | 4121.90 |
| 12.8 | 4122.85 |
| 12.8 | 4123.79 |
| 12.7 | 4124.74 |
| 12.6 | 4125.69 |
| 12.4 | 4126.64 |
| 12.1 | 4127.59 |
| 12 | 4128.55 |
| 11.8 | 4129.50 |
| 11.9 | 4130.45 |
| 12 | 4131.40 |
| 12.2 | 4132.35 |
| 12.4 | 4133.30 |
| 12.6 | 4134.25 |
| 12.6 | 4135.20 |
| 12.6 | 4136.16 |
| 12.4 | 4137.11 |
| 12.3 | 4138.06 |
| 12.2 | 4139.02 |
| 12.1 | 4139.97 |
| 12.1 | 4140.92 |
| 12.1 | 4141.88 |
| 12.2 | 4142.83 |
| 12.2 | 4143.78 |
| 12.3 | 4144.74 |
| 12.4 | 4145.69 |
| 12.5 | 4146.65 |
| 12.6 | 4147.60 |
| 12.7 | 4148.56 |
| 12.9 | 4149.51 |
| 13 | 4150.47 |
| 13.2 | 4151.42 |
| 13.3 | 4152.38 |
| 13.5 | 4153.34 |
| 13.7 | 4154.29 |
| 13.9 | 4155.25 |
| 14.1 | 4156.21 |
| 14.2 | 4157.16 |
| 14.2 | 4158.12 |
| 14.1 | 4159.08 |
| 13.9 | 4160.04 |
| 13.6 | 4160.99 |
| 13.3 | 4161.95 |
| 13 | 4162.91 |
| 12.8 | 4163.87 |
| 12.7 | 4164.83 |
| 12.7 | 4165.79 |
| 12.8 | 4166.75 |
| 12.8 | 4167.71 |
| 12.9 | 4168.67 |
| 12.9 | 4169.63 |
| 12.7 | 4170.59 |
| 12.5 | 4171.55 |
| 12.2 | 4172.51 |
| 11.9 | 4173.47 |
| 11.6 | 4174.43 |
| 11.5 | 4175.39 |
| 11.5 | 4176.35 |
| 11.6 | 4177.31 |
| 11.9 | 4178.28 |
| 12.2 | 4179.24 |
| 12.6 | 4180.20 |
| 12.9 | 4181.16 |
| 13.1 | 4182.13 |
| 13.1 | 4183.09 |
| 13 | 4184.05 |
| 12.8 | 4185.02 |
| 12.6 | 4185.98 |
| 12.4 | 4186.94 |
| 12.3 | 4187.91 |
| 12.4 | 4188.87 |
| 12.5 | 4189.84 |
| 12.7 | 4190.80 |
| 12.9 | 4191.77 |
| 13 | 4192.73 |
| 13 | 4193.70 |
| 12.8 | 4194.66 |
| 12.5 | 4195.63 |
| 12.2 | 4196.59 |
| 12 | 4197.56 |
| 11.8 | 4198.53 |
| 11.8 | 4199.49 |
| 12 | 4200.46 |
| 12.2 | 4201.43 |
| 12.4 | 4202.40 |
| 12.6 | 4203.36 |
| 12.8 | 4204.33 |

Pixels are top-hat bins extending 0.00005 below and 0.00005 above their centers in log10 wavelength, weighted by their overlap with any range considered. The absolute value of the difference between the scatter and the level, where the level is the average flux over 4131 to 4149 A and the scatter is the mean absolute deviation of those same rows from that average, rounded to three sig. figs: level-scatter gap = 12.2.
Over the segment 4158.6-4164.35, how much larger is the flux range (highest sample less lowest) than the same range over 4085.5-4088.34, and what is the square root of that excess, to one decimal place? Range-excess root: 1.1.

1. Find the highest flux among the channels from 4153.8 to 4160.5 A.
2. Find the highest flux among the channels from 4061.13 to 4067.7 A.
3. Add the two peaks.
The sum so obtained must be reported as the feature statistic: 26.5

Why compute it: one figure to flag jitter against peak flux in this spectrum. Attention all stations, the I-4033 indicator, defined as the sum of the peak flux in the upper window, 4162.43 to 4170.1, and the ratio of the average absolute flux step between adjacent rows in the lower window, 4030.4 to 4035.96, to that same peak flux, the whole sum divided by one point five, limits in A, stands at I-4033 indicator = 8.68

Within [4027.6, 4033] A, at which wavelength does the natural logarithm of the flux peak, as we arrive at 4028.07 A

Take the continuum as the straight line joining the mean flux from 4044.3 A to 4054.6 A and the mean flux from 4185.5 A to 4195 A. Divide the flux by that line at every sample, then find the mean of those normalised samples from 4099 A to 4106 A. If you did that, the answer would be 0.86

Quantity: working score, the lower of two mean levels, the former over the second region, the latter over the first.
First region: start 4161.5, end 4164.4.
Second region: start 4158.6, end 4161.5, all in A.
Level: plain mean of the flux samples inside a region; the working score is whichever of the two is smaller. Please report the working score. 13.0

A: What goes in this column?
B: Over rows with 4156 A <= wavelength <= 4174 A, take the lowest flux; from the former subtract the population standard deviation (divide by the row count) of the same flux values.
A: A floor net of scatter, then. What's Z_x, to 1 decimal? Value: 11.2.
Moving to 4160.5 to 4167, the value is 12.4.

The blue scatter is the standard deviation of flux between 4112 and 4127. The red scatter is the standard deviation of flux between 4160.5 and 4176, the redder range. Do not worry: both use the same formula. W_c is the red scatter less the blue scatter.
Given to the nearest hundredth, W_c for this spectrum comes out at 0.06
